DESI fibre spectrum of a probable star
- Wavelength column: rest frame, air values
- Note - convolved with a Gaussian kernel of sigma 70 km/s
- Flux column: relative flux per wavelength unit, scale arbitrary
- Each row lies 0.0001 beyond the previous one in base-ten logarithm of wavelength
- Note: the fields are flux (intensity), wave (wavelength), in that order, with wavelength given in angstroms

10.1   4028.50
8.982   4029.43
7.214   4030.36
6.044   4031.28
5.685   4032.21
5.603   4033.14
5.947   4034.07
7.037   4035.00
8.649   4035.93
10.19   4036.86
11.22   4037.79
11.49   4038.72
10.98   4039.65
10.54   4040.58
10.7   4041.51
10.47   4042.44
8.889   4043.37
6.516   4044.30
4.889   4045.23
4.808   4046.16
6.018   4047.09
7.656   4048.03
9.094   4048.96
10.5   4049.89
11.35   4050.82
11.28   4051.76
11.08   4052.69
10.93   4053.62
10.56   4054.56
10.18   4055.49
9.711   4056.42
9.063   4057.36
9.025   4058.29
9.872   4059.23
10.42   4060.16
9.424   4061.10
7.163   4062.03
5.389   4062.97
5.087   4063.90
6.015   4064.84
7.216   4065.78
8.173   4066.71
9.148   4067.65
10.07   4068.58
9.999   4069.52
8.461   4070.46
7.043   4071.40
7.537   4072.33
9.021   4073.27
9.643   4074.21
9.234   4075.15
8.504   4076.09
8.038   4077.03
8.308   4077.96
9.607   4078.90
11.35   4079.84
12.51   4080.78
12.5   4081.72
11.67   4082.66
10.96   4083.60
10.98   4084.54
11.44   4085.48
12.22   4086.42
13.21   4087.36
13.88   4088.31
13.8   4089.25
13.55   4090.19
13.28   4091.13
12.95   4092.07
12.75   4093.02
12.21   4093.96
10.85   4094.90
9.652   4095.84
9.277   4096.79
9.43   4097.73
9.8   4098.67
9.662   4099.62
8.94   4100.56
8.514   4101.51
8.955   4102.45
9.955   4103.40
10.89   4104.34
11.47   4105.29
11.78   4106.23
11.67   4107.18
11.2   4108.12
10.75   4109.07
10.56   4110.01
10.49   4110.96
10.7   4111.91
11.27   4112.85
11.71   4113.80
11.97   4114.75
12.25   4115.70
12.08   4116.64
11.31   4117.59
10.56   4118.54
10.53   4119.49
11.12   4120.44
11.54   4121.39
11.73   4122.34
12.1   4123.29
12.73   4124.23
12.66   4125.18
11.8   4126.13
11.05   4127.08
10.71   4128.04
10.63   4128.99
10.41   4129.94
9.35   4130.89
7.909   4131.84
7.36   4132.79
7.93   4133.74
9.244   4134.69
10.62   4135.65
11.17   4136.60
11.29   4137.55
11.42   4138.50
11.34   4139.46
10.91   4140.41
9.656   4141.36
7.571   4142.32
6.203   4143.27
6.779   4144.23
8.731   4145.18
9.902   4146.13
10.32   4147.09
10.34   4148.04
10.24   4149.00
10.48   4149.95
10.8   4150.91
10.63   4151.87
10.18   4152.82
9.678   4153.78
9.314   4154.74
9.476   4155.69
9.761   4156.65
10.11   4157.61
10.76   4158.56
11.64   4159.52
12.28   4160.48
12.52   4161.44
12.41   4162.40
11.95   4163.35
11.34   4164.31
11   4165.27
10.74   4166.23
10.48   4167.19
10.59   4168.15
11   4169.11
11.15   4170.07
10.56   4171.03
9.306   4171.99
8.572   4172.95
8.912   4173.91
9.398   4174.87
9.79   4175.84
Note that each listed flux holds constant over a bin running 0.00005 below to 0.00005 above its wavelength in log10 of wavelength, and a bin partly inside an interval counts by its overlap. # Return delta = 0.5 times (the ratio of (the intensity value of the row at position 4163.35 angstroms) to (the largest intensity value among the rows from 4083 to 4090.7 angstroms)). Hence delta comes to 0.43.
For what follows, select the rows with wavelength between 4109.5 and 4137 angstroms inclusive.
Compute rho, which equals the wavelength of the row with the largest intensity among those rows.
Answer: 4124.23 angstroms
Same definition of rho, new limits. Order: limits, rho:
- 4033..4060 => 4038.72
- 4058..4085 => 4080.78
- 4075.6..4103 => 4088.31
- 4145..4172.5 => 4161.44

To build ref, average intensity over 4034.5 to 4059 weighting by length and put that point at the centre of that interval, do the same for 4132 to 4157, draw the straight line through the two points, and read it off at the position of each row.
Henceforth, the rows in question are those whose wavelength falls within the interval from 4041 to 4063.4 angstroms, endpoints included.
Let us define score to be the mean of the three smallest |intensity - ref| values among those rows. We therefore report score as 0.20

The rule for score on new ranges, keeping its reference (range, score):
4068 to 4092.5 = 0.19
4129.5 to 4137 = 0.48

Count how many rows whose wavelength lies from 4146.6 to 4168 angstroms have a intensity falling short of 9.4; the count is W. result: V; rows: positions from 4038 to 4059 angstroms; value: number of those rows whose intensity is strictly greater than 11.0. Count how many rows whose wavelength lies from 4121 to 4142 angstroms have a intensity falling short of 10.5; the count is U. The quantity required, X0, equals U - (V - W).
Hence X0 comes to 4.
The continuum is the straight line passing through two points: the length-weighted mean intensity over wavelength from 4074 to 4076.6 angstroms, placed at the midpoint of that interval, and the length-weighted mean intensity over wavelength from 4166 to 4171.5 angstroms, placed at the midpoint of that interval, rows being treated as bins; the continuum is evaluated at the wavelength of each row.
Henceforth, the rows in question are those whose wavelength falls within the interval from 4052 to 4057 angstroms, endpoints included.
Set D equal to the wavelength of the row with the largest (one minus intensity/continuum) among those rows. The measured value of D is 4056.42 angstroms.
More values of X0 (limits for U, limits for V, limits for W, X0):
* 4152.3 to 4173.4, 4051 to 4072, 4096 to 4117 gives 11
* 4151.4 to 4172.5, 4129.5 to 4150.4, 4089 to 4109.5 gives 8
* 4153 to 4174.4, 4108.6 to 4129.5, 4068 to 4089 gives 3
